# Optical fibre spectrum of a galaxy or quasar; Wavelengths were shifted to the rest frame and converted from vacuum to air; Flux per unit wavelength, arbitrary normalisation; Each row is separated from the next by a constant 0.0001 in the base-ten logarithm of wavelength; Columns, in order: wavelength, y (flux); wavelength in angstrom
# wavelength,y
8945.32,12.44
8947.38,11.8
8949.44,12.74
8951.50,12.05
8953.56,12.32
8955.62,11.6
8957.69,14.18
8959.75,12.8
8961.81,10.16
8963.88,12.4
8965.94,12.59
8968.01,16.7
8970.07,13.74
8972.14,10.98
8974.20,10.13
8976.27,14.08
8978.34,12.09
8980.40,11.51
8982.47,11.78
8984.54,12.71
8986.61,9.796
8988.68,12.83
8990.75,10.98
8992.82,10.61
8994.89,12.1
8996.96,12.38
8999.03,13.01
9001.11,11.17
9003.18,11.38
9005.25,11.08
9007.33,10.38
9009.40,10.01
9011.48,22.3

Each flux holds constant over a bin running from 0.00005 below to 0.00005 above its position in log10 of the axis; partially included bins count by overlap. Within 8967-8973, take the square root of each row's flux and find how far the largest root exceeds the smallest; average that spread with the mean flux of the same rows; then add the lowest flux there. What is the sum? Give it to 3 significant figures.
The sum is 18.3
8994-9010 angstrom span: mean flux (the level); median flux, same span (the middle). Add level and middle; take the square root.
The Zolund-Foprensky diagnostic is 4.77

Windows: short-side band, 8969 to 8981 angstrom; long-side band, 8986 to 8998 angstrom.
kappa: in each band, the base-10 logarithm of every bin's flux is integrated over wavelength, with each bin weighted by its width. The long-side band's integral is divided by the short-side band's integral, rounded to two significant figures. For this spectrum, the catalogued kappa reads 0.98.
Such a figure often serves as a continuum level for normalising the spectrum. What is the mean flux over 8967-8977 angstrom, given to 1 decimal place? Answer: 13.1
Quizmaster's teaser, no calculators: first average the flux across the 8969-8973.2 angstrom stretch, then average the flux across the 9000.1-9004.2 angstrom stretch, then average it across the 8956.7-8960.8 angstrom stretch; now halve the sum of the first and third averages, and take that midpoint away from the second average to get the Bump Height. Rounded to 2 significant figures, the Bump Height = -1.7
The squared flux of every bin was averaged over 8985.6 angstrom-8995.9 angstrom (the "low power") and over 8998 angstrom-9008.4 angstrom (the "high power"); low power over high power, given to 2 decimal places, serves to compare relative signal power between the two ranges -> 0.98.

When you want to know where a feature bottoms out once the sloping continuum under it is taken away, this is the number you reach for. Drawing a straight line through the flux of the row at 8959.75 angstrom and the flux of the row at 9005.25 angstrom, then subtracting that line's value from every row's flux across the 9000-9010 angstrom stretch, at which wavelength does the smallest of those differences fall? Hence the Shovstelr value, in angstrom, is 9009.40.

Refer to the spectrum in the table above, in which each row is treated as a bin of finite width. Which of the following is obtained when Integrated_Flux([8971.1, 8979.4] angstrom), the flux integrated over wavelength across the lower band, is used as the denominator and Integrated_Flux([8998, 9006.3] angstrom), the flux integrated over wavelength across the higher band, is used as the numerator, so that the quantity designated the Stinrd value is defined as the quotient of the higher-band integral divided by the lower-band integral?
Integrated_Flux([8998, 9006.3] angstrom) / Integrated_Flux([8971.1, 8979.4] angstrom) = 0.99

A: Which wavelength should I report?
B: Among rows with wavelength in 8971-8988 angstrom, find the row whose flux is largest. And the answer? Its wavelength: 8976.27 angstrom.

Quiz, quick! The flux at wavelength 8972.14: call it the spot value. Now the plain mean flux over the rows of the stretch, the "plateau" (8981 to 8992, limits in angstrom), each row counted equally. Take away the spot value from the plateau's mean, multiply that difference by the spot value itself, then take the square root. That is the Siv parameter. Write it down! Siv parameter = 2.6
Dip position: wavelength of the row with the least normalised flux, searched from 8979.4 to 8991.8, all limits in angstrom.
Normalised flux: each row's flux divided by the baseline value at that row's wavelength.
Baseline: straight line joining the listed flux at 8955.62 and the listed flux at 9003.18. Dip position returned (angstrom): 8986.61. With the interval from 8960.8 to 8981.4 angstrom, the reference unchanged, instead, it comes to 8961.81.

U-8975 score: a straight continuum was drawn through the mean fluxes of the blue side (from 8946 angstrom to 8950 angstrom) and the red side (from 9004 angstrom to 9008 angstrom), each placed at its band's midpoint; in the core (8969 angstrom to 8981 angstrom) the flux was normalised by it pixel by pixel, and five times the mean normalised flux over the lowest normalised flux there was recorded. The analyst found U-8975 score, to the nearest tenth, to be 6.0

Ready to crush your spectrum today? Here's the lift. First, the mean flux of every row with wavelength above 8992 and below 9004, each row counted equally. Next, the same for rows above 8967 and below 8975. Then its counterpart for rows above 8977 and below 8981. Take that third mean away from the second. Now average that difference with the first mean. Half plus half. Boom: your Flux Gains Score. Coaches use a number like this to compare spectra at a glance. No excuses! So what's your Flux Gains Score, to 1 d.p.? 6.4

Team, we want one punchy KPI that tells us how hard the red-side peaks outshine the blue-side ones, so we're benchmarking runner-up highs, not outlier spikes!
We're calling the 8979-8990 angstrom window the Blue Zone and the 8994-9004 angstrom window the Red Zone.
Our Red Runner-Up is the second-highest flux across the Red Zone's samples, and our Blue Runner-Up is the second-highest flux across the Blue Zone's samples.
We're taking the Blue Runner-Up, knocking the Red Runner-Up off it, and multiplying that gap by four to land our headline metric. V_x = 1.3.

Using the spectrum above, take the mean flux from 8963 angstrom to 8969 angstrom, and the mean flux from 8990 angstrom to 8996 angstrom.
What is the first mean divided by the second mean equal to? 1.24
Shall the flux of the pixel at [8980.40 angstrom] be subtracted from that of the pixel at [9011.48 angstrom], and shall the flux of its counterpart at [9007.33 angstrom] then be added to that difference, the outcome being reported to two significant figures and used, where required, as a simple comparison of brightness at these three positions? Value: 21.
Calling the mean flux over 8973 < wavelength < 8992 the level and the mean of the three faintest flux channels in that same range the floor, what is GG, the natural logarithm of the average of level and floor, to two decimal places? 2.40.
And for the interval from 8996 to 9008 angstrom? 2.42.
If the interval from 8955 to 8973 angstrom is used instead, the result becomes 2.47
